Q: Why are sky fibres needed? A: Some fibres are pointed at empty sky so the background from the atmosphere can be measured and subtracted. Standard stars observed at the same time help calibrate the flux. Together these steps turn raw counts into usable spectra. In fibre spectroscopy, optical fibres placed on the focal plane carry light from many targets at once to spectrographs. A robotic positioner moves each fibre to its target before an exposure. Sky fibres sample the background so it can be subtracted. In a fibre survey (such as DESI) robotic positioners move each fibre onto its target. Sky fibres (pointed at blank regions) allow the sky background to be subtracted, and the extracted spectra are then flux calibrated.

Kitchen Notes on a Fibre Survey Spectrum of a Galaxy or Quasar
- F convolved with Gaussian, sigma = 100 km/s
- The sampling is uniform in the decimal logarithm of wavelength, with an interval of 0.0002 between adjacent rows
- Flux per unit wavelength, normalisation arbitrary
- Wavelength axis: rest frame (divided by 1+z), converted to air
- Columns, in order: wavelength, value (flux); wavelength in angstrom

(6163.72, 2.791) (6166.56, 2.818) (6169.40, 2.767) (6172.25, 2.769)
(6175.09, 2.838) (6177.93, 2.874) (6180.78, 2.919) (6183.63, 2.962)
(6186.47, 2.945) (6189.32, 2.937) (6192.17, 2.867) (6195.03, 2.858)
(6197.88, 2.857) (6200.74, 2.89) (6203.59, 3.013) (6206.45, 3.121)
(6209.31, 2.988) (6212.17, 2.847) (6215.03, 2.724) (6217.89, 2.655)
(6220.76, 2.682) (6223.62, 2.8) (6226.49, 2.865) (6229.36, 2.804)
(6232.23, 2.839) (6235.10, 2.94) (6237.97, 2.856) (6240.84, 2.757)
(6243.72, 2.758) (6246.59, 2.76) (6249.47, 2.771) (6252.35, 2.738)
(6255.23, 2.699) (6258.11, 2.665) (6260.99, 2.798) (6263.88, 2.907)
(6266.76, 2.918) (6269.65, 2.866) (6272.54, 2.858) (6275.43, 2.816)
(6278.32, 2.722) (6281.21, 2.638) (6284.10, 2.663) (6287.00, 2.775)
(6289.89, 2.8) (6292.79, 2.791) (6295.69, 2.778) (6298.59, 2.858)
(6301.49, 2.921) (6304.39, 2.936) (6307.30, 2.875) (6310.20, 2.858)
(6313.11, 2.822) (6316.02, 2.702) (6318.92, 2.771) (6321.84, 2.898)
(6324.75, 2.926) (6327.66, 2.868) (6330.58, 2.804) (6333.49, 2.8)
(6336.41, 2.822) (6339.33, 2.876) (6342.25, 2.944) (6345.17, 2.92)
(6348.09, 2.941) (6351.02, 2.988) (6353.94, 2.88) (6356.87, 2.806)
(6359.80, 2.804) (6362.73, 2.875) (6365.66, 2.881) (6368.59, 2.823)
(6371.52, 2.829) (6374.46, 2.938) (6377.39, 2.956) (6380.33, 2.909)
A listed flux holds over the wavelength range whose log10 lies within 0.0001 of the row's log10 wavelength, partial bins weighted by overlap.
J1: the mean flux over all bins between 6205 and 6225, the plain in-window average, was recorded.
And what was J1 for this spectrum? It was 2.83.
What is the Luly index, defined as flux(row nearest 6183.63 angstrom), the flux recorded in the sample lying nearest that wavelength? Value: 2.962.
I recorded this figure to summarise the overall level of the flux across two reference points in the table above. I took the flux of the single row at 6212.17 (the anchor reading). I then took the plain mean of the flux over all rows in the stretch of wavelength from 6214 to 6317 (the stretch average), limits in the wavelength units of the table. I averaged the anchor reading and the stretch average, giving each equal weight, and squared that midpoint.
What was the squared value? 8.0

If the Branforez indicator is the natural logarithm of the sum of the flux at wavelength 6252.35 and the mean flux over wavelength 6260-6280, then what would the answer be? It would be 1.719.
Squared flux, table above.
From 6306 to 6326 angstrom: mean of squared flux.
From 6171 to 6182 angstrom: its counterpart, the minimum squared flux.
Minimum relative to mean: 0.953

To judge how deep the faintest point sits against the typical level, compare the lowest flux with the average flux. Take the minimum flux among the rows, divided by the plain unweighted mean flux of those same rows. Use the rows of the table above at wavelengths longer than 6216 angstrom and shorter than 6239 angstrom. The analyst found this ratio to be 0.95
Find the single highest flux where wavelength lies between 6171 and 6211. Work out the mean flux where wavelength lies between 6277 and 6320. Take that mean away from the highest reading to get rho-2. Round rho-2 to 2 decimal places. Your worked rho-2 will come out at 0.33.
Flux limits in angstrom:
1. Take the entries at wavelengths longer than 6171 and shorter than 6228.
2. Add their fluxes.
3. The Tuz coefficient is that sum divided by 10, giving 5.74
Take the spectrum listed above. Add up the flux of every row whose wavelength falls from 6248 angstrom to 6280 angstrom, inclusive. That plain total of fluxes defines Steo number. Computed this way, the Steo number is 30.8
